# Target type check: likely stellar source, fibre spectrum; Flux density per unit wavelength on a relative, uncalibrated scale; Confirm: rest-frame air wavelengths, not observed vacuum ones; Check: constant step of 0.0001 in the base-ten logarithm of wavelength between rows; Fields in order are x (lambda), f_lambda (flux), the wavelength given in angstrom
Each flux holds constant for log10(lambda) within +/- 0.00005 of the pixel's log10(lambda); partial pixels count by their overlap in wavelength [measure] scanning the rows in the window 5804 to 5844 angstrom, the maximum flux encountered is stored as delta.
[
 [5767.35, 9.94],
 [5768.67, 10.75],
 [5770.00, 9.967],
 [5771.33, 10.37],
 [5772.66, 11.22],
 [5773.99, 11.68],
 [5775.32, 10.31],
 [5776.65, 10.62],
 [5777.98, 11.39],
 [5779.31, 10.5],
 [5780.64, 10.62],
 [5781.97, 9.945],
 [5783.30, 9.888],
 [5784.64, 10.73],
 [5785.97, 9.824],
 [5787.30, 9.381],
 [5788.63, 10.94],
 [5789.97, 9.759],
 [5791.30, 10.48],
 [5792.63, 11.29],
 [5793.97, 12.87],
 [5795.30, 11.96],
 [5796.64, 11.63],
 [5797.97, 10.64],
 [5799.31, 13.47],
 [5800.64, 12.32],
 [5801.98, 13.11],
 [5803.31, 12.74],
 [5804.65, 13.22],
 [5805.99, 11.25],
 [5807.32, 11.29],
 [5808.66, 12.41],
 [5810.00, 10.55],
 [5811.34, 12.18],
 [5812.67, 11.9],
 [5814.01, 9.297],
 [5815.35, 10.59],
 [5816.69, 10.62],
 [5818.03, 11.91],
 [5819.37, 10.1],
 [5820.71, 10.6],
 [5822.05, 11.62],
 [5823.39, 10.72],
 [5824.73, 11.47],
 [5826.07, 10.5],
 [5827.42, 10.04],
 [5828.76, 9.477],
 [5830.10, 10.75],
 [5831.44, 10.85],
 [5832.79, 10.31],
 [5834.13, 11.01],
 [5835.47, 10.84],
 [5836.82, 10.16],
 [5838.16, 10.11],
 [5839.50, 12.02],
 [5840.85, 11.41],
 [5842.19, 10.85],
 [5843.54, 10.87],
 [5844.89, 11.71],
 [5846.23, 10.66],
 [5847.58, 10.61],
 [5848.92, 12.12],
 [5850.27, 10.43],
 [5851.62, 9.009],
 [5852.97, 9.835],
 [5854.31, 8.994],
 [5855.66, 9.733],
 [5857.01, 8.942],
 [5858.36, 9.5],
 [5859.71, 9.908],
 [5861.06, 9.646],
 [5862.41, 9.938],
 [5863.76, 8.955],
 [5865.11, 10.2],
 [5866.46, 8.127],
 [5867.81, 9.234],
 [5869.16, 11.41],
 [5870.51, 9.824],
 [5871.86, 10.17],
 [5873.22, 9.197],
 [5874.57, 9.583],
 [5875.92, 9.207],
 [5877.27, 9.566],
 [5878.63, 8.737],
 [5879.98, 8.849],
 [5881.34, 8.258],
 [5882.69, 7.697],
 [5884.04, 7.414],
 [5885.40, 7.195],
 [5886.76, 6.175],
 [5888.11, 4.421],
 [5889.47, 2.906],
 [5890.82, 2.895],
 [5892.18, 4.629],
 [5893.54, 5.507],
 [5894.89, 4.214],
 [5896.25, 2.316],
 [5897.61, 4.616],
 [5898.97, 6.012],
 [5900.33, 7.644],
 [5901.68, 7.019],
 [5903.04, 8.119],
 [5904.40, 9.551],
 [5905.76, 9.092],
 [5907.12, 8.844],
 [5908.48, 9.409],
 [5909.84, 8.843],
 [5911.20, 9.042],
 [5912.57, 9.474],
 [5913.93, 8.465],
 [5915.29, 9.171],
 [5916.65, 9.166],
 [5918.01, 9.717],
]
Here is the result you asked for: 13.22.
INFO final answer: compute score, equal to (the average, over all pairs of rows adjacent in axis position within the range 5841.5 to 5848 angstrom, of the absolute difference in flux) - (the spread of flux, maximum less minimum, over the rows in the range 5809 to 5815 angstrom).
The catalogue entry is -2.4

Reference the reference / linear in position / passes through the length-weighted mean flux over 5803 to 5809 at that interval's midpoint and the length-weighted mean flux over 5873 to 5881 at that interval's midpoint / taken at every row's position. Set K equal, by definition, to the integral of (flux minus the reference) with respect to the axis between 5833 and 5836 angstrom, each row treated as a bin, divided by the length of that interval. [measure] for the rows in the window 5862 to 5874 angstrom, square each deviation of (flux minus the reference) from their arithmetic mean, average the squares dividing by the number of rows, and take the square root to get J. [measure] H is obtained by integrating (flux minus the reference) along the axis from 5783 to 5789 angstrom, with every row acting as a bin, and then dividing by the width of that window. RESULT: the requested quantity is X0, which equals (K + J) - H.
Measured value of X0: 3.7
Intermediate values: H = -2.8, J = 0.9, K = 0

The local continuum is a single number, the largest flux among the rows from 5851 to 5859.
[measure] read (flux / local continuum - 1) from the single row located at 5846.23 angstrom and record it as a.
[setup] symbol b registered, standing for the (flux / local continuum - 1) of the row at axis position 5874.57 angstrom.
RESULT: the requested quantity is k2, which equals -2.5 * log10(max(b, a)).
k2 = 2.7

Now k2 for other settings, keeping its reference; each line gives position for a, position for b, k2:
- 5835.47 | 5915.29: 2.5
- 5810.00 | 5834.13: 2.3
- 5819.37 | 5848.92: 1.6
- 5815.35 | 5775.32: 2.8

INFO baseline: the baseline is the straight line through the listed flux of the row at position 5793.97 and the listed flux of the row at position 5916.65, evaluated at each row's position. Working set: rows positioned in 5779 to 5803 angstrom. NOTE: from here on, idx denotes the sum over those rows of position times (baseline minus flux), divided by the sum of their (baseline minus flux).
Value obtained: 5786.6 angstrom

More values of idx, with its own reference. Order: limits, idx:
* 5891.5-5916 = 5897.3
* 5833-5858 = 5848.4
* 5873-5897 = 5888.8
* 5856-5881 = 5867.7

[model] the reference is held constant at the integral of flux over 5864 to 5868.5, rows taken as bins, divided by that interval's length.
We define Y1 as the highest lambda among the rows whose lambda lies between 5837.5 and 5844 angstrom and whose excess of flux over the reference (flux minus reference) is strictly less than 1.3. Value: 5838.16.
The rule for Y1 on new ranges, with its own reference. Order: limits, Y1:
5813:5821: 5819.37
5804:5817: 5814.01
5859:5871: 5870.51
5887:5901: 5900.33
